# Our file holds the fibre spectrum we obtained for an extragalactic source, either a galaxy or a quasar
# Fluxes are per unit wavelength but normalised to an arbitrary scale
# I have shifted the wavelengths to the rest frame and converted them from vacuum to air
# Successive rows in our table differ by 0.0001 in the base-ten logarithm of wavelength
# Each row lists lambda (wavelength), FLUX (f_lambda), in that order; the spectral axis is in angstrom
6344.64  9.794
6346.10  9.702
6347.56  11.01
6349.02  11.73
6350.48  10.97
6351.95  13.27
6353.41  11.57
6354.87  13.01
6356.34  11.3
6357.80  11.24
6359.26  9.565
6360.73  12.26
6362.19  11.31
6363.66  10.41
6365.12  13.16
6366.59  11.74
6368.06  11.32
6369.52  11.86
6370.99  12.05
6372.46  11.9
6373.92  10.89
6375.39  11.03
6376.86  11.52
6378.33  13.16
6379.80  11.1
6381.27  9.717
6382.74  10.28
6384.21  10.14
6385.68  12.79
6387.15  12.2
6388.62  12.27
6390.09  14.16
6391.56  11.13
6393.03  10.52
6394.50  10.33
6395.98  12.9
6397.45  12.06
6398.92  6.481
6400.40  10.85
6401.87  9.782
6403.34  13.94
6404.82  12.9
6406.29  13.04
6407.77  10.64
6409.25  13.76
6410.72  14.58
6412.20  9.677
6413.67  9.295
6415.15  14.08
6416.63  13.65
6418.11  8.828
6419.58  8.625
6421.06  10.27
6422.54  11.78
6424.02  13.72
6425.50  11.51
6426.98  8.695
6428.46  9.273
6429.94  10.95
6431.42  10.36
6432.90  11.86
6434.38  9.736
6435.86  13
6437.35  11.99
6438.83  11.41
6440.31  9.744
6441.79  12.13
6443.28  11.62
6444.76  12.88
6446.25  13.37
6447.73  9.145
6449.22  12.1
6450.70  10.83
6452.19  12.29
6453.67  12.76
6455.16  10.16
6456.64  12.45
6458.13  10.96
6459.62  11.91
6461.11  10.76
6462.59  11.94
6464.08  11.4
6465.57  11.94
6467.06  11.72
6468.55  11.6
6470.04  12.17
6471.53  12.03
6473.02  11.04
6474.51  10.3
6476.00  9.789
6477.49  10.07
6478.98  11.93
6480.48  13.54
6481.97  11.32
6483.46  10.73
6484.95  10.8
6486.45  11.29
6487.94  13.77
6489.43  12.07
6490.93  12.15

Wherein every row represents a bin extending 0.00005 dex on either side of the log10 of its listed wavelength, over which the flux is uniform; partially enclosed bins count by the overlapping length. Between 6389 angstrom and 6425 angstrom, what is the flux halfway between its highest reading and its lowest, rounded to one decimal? 10.5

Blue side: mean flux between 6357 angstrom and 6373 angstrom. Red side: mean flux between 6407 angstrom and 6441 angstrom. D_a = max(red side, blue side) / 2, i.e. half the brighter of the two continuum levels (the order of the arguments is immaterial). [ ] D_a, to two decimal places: 5.76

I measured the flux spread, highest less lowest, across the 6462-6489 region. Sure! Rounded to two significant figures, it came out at 4.0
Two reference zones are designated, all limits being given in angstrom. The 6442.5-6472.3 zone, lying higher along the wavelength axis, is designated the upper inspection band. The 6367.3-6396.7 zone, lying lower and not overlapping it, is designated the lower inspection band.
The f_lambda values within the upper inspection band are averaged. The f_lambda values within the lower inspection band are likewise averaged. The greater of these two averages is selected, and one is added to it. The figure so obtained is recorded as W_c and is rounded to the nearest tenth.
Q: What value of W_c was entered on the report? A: 12.7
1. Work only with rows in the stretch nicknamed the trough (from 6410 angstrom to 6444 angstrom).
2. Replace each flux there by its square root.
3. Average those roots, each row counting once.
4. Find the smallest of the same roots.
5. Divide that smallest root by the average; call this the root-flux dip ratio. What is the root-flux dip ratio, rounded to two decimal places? 0.88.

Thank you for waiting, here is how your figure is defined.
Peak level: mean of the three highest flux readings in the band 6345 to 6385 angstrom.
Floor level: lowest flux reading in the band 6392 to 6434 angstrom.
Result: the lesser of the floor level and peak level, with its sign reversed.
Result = -6.5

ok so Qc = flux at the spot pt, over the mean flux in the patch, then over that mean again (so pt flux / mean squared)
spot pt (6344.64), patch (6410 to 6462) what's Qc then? 0.076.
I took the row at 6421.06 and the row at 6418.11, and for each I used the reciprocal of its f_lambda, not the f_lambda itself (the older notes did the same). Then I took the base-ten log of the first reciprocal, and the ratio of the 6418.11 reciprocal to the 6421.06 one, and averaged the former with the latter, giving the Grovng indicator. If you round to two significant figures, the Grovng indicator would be 0.076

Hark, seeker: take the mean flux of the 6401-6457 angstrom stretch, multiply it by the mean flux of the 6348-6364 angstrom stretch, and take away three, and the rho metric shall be 129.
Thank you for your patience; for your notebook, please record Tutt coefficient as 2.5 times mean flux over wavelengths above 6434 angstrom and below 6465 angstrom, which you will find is 28.9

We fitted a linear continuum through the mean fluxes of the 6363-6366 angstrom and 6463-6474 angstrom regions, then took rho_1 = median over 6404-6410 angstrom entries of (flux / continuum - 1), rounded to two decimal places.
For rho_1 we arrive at 0.10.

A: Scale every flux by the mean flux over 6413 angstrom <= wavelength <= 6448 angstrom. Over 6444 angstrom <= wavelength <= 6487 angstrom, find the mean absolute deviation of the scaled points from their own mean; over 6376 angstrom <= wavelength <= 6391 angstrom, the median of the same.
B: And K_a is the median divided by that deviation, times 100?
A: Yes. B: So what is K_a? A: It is 1401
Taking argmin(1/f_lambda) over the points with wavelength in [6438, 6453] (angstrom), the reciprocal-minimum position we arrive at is 6446.25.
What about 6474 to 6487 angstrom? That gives 6480.48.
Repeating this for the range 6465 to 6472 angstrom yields 6470.04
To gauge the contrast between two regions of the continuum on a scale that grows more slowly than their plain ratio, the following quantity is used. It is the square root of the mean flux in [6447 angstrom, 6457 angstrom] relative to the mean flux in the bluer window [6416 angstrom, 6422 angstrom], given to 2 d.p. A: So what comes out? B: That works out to 1.05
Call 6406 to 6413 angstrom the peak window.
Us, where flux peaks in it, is 6410.72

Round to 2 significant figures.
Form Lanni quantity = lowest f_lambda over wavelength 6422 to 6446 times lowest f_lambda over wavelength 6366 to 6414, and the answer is 56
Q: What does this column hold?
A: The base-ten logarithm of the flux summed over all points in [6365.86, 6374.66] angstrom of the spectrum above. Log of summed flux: 1.84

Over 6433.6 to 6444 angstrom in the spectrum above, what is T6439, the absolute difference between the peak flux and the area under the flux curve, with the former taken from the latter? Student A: 105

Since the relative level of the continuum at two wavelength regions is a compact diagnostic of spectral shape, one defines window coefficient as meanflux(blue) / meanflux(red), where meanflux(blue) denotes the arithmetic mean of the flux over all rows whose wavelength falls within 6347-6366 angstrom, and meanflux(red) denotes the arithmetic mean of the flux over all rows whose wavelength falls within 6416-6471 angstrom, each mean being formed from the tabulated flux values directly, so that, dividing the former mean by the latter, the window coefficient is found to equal 1.02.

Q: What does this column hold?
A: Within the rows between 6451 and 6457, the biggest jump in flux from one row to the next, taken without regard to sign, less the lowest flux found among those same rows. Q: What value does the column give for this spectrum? -7.6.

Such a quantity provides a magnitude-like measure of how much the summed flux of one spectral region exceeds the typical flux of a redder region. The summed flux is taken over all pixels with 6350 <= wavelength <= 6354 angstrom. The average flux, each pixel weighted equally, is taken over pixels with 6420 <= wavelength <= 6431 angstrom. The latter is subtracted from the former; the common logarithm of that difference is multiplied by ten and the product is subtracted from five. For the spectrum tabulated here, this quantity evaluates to -9.0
